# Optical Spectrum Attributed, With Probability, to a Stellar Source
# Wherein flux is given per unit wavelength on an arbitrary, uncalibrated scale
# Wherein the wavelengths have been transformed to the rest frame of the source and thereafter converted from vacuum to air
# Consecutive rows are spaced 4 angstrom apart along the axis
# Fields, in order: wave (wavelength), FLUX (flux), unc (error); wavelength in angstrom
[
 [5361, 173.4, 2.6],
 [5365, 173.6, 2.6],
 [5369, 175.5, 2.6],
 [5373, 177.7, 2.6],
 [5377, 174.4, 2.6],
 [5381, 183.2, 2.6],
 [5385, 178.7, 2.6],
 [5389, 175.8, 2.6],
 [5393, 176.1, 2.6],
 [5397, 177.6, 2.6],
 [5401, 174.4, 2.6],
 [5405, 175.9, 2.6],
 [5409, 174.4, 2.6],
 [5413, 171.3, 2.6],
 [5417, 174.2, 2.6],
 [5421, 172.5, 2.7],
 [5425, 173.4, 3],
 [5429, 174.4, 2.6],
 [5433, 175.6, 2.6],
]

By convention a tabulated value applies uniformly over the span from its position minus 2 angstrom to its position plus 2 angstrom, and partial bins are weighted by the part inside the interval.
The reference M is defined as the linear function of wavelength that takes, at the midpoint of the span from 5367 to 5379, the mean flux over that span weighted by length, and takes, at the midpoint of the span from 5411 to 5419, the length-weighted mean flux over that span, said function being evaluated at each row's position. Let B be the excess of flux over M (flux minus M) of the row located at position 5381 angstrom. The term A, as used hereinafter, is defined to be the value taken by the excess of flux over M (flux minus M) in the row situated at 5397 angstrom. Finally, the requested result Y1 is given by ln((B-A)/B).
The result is -0.6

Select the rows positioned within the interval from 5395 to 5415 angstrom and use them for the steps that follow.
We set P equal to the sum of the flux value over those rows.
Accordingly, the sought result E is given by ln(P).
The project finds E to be 6.773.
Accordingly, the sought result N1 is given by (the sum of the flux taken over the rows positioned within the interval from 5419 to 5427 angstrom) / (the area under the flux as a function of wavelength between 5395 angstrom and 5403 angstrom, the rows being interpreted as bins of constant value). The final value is 0.25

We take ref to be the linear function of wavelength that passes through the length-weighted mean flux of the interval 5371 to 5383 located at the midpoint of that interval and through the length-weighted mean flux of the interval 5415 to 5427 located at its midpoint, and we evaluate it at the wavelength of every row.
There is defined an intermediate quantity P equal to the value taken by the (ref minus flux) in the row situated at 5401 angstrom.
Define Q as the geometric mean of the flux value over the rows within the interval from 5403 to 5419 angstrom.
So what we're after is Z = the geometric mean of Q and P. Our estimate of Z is 14.9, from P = 1.3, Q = 174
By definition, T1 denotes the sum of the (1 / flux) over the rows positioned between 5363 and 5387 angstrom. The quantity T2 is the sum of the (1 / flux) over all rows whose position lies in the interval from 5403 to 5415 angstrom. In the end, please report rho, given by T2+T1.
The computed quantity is 0.051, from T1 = 0.034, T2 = 0.0173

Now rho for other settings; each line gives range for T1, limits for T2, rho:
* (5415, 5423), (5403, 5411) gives 0.023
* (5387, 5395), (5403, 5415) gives 0.029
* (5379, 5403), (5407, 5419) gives 0.051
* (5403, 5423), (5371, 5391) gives 0.057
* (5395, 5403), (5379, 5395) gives 0.034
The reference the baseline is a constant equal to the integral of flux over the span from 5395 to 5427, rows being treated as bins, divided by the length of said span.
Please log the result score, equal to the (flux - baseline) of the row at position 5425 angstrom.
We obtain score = -0.8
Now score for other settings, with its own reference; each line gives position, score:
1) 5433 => 1.4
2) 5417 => 0.0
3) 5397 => 3.4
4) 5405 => 1.7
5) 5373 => 3.5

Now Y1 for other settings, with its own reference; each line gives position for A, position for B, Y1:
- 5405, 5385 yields -1.0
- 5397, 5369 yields 1.8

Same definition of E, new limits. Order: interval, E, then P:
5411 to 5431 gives 6.764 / 866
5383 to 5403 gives 6.783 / 883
